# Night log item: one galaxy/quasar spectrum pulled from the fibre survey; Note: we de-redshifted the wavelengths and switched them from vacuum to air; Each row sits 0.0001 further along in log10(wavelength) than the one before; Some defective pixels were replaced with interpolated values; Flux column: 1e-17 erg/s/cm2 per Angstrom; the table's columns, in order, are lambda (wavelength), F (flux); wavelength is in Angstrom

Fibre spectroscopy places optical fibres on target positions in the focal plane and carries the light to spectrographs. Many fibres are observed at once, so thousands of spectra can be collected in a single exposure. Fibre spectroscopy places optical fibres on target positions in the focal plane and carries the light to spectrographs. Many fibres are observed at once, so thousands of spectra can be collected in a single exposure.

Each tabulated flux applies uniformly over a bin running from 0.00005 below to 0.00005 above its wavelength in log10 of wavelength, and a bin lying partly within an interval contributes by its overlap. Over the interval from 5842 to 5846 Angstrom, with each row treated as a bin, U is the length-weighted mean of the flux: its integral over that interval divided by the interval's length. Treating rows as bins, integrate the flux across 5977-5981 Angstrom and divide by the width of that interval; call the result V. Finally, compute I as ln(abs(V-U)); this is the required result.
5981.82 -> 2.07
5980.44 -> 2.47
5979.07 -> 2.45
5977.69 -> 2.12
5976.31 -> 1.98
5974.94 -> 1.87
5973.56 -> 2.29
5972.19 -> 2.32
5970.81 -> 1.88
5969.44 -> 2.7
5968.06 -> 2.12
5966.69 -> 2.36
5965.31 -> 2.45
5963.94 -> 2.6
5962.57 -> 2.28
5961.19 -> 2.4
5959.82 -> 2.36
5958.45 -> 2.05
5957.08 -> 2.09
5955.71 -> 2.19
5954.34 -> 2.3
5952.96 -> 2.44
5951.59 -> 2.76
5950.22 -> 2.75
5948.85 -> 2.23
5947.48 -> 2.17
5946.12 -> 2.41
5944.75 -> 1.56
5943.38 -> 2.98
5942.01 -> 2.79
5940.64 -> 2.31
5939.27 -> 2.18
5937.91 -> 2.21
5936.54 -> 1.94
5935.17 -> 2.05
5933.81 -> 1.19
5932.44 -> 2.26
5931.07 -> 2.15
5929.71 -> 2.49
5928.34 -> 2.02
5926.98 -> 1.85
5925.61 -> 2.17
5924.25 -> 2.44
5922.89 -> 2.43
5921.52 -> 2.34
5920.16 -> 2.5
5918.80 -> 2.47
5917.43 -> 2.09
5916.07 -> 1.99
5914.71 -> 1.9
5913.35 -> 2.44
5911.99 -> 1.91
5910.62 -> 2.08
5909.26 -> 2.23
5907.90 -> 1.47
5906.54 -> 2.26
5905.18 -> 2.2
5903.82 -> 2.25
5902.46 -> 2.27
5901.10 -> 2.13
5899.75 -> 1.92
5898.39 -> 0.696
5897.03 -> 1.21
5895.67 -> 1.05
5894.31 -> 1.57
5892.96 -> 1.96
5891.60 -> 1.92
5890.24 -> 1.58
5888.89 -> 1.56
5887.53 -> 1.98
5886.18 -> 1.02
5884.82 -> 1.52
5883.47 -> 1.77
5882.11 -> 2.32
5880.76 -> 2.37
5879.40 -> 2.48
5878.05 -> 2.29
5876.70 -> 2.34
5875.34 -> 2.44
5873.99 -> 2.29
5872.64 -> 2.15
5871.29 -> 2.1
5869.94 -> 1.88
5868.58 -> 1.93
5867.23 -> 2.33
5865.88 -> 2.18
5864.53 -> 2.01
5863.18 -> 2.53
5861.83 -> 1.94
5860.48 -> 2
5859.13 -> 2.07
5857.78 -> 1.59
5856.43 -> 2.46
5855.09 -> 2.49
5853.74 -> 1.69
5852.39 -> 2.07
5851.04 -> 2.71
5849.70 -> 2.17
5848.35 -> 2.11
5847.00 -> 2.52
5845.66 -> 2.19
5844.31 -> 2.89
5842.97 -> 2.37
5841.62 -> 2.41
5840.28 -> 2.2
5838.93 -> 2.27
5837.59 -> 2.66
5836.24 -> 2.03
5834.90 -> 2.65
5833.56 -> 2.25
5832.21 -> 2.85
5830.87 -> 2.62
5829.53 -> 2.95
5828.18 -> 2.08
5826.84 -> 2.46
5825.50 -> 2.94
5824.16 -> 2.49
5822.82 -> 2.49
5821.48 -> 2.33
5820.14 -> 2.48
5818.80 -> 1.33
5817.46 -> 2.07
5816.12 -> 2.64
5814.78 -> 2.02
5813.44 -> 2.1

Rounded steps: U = 2.50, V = 2.34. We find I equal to -1.9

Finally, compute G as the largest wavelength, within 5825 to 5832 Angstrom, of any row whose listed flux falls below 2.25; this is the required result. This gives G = 5828.18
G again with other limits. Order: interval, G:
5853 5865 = 5864.53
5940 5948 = 5947.48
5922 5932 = 5931.07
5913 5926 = 5925.61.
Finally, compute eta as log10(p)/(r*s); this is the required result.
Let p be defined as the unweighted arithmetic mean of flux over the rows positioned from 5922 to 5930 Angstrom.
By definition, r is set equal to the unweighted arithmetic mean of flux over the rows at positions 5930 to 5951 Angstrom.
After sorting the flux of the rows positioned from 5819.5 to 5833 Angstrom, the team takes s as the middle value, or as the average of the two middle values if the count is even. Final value 0.063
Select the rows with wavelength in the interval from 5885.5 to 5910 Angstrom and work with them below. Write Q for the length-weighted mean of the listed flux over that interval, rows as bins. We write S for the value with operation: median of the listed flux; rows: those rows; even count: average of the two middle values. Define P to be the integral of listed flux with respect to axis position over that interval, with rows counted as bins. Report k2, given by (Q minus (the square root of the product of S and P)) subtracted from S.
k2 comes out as 9.2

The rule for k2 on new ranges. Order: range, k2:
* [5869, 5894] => 10.1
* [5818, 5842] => 12.0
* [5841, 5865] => 10.8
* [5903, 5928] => 11.0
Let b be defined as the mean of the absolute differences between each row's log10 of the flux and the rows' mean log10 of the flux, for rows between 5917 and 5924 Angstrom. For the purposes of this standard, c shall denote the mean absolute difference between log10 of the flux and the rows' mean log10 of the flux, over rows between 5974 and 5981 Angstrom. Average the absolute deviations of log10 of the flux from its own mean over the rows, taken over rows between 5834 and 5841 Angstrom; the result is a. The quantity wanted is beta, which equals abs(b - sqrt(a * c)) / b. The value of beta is 0.9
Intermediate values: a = 0.043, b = 0.02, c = 0.044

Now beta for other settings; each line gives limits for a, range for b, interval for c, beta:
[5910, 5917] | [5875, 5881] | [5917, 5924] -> 1.4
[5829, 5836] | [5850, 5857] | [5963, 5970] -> 0.5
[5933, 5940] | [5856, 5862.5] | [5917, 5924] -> 0.0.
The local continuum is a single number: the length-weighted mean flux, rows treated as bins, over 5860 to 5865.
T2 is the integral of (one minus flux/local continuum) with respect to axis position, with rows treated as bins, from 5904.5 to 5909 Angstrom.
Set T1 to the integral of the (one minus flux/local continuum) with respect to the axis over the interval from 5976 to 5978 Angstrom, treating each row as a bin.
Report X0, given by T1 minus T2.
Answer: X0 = -0.2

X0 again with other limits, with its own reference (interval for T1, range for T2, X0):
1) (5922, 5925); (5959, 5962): -0.1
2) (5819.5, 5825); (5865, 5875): -0.9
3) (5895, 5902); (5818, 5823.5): 2.4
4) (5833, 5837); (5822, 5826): 0.6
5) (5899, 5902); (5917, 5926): 1.1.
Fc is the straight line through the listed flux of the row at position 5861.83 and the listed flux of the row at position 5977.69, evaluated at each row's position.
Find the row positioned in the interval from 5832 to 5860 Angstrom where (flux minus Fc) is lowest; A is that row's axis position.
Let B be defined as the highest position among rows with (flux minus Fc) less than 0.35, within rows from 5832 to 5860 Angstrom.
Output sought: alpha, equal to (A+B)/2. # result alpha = 5858.5 Angstrom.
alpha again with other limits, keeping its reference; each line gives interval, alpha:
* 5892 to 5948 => 5922.9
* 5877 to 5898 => 5891.6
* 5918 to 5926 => 5925.6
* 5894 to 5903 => 5900.4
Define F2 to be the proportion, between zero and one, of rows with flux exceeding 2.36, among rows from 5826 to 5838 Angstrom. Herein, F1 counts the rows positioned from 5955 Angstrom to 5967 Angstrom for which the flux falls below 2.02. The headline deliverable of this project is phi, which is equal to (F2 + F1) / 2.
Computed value 0.3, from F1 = 0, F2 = 0.7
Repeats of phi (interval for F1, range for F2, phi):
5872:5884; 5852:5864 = 0.7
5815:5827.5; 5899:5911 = 0.5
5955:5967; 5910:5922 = 0.2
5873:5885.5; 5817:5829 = 1.3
